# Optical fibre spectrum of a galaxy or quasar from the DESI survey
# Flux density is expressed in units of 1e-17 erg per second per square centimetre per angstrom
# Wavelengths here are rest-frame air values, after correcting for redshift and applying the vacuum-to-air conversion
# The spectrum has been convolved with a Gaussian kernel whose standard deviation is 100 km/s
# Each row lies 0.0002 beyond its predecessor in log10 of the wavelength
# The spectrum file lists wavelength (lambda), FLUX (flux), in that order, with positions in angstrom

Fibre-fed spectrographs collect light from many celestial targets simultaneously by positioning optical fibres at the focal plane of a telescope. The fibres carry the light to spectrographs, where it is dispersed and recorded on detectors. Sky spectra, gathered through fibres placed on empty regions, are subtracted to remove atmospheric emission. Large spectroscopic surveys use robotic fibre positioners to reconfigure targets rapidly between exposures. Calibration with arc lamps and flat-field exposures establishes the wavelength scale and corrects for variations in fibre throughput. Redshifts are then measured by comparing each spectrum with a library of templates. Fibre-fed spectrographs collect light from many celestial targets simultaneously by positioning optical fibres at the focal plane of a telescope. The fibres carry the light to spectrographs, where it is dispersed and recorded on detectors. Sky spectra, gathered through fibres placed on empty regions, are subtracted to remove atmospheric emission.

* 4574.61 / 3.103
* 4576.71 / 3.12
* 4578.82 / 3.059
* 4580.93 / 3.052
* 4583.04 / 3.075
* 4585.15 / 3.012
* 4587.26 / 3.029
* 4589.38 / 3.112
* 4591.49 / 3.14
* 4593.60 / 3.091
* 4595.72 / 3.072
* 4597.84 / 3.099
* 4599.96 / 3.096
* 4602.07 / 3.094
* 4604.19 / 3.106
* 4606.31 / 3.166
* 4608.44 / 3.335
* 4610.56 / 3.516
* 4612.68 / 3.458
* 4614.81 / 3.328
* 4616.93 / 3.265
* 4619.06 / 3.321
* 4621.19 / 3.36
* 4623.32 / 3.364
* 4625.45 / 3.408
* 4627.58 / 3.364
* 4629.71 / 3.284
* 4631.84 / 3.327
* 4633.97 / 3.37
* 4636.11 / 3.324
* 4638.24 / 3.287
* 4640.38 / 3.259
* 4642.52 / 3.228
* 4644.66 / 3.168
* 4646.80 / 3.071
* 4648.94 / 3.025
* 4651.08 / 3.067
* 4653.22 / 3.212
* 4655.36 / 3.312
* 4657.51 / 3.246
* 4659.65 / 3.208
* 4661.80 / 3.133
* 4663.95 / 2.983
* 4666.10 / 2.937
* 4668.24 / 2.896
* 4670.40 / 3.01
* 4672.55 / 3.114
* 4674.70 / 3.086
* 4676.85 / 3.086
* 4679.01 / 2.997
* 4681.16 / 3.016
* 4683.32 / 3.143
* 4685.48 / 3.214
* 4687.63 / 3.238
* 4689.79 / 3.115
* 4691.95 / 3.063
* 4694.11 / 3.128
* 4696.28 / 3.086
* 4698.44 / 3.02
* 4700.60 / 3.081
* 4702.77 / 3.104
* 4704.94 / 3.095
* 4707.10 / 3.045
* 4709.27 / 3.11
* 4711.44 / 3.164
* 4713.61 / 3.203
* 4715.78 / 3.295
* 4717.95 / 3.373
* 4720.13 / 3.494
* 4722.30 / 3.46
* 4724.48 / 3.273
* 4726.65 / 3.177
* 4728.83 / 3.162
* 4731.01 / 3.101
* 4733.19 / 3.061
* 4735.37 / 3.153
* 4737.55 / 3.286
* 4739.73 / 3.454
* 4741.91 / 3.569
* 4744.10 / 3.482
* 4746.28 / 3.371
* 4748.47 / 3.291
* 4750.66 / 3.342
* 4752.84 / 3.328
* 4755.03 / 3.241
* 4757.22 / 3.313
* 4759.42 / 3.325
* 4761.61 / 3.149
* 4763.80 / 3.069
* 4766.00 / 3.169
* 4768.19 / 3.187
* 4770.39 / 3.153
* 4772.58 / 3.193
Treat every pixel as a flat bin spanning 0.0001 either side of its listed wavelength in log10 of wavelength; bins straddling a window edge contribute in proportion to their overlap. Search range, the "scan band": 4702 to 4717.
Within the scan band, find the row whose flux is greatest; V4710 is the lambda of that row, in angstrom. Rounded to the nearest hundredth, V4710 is 4715.78 angstrom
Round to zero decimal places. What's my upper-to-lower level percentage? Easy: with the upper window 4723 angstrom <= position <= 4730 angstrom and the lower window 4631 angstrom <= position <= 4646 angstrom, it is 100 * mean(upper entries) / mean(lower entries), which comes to 98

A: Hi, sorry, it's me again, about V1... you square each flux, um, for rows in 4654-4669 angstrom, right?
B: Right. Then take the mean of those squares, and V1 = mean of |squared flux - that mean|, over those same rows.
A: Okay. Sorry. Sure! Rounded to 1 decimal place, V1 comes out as 0.9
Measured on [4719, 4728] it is 0.8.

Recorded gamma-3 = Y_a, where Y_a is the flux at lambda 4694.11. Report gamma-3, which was 3.128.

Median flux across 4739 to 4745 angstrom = 3.48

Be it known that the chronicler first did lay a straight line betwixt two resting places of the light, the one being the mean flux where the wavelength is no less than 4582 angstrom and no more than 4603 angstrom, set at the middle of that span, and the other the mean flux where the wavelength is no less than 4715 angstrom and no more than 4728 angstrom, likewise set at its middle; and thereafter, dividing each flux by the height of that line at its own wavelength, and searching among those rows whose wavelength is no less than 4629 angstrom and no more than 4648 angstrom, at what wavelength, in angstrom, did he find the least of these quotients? 4646.80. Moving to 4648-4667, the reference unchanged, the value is 4666.10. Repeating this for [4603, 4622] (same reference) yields 4604.19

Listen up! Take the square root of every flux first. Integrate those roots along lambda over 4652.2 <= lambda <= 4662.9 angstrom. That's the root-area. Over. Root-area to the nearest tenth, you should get 19.2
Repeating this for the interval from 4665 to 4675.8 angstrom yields 18.7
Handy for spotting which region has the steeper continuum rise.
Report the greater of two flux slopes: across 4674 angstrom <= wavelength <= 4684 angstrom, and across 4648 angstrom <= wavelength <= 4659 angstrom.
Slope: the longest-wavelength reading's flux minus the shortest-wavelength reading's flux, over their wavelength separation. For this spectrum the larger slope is 0.026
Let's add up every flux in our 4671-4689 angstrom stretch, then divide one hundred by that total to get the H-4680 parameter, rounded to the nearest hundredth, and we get 4.02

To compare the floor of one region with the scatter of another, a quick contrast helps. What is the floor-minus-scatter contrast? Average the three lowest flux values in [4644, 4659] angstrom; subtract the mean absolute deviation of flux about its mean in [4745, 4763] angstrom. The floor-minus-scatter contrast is 3.00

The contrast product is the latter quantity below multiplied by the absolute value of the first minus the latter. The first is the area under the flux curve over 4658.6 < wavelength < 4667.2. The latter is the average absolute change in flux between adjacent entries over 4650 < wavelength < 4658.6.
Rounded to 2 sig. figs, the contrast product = 2.7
